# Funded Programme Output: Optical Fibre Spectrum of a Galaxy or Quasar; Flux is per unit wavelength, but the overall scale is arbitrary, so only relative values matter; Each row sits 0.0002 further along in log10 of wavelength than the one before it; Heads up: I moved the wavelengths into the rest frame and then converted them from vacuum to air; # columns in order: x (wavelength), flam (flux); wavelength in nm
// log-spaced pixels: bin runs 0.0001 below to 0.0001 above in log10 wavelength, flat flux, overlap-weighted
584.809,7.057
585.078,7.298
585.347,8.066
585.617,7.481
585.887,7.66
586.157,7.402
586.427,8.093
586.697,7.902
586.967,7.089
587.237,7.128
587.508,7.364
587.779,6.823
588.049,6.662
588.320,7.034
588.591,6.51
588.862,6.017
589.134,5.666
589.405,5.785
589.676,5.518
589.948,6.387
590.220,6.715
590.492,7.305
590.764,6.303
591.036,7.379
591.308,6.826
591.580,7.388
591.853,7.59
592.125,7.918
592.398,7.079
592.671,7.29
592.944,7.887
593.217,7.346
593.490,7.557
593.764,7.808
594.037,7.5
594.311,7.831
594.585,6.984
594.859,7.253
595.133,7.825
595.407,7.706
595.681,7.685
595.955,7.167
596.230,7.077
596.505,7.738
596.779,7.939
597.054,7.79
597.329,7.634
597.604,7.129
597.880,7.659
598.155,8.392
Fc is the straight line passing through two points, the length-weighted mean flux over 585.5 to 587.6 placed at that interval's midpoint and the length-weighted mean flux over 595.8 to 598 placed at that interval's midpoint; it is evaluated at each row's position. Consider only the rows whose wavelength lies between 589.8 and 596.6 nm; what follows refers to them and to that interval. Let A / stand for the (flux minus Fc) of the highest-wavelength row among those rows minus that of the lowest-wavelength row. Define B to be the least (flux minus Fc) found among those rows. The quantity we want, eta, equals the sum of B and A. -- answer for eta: 0.1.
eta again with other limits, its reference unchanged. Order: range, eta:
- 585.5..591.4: -2.7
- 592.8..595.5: -0.7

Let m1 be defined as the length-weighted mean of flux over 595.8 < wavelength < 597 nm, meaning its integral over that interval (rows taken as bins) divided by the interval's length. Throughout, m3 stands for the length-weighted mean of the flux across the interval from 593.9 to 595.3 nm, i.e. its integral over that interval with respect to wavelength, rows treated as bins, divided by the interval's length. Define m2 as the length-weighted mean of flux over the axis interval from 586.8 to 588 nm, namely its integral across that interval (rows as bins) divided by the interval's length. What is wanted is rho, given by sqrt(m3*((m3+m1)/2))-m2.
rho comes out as 0.4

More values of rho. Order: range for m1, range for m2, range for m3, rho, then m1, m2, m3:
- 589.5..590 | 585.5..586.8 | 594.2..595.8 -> -0.6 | 5.87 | 7.70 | 7.54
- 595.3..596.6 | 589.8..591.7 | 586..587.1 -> 0.7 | 7.46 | 6.89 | 7.62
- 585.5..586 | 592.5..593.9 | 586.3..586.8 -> 0.3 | 7.57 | 7.56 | 8.00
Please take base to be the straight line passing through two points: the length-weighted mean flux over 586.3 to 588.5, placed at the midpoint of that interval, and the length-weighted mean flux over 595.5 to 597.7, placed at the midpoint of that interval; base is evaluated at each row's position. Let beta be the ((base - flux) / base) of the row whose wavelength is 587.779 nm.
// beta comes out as 0.06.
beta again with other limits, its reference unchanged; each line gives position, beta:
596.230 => 0.06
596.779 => -0.05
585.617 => -0.04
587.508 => -0.02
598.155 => -0.11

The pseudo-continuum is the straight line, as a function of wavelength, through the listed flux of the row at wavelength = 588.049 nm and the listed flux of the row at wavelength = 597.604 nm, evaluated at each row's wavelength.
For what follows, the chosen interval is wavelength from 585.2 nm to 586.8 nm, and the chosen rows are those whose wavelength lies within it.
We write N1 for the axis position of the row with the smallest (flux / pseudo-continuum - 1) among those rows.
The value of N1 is 586.157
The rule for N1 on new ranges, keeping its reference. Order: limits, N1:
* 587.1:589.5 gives 589.134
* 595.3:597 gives 596.230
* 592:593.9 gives 592.398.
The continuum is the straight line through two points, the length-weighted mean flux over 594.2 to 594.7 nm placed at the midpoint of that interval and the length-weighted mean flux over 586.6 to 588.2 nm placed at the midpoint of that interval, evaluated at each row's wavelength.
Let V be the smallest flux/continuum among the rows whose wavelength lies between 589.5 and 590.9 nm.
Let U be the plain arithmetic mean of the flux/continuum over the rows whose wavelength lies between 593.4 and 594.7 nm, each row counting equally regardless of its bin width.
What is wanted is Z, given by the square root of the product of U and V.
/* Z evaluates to 0.88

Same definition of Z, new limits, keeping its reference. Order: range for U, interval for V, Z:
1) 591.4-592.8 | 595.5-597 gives 0.98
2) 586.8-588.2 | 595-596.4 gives 0.96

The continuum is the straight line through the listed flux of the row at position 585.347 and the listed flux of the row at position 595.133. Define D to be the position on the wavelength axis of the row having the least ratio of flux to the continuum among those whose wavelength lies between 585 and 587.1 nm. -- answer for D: 586.967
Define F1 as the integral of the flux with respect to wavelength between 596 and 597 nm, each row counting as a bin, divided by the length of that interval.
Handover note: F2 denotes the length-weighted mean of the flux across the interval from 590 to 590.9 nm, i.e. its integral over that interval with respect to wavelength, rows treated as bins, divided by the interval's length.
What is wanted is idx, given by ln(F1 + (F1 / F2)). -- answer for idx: 2.162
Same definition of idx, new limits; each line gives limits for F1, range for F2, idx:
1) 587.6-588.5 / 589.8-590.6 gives 2.062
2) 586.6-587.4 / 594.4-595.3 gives 2.121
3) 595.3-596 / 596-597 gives 2.148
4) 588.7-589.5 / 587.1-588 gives 1.898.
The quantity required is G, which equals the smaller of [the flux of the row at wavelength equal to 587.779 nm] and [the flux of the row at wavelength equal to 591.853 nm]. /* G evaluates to 6.82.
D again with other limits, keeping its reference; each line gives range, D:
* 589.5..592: 589.676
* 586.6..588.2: 588.049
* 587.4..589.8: 589.676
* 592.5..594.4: 592.671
